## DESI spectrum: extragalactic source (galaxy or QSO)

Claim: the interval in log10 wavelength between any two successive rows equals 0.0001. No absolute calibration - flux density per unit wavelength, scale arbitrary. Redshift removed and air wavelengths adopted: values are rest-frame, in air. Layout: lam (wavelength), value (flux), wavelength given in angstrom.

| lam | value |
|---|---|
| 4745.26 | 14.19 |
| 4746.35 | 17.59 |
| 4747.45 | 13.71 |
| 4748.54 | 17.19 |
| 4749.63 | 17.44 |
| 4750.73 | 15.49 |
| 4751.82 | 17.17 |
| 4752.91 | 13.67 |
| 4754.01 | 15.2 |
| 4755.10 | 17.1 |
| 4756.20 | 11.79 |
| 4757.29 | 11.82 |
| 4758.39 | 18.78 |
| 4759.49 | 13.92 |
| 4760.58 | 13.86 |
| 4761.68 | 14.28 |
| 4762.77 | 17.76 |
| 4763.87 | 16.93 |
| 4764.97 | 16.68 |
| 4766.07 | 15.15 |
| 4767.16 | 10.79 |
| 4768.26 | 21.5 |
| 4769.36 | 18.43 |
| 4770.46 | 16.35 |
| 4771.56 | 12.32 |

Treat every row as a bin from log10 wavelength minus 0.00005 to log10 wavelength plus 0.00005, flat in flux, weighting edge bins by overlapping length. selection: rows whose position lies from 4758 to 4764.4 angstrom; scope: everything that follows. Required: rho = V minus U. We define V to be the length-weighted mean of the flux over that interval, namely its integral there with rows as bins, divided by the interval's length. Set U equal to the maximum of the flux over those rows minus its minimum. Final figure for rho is 11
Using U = 4.9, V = 15.9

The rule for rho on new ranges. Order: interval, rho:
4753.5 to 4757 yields 9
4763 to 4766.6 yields 15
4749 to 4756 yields 12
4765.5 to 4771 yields 6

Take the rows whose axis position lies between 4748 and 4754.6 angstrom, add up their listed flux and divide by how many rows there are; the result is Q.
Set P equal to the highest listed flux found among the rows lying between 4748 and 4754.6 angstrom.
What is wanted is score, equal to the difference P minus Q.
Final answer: 1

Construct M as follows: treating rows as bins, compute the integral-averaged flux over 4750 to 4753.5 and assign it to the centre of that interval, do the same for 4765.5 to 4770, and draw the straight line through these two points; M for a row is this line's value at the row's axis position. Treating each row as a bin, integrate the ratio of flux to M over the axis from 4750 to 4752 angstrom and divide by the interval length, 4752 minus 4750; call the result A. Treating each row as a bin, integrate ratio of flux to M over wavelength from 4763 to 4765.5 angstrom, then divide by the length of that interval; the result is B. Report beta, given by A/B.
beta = 1.01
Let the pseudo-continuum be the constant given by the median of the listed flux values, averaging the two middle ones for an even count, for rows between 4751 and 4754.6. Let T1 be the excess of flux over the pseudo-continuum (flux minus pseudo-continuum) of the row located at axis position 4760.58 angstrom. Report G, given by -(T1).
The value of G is 1.3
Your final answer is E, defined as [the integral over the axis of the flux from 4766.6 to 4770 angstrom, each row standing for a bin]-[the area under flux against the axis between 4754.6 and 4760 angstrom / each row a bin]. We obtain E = -22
